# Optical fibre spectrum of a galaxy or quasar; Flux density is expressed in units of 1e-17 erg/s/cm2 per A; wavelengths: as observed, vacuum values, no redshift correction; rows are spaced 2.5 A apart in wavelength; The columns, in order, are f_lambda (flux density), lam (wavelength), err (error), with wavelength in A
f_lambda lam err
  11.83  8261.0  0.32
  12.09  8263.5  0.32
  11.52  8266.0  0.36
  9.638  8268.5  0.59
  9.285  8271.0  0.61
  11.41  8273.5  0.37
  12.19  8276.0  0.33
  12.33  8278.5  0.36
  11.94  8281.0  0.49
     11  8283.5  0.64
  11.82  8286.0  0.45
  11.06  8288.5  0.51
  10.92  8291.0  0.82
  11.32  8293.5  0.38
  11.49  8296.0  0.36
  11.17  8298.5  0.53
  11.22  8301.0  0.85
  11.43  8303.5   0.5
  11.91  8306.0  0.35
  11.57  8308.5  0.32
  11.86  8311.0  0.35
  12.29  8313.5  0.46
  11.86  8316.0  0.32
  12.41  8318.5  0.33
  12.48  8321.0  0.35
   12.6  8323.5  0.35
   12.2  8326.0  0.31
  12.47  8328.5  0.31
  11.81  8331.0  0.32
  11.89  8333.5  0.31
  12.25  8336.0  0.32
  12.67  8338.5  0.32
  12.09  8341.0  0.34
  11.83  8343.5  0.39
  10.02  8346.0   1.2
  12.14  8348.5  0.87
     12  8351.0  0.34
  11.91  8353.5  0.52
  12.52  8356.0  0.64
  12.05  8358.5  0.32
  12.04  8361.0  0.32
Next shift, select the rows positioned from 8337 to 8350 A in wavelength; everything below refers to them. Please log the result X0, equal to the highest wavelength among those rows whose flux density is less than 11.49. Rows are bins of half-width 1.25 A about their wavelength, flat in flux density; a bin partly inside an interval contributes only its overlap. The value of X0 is 8346.0 A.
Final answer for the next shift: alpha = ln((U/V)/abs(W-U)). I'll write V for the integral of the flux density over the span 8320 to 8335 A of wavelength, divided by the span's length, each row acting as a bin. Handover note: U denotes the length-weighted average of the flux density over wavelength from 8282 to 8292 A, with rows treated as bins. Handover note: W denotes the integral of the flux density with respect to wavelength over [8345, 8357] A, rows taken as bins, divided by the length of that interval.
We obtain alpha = 0.58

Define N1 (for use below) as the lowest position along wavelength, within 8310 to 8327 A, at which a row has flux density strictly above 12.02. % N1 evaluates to 8313.5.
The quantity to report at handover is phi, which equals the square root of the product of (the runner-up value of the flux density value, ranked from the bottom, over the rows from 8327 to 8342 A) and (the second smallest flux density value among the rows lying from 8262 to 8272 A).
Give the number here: 10.7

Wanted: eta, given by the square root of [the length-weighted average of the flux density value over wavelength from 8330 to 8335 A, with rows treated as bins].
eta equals 3.45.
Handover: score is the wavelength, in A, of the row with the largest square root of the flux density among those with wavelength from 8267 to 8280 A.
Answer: 8278.5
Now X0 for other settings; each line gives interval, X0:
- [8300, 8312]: 8303.5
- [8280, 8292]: 8291.0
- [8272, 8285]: 8283.5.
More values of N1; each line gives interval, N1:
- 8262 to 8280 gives 8263.5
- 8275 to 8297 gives 8276.0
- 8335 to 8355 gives 8336.0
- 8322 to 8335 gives 8323.5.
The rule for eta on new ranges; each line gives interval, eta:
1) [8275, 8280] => 3.50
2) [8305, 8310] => 3.43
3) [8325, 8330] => 3.51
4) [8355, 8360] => 3.50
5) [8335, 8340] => 3.53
